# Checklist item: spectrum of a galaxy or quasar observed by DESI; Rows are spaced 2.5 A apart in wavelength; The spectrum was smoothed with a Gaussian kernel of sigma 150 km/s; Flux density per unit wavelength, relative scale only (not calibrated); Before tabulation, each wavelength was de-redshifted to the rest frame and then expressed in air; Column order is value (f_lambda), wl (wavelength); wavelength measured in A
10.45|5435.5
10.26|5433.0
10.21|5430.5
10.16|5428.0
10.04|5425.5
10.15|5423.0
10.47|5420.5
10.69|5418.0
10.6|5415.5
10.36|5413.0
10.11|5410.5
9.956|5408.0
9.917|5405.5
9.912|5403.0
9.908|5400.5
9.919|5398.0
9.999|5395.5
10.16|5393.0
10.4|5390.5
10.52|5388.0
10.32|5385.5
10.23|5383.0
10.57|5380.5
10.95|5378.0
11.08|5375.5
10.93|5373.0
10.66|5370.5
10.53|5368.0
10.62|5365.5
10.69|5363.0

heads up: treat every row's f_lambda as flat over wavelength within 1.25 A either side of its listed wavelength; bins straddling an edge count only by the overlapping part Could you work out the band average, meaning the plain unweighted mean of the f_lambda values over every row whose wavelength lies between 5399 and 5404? 9.91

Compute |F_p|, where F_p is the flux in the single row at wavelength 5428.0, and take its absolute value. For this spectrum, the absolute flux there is 10.2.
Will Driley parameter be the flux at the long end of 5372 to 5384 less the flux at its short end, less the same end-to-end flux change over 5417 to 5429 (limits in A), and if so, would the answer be -0.17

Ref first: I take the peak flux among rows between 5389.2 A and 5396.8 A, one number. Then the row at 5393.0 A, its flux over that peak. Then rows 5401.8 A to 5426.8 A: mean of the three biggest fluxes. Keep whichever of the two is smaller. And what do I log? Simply 0.98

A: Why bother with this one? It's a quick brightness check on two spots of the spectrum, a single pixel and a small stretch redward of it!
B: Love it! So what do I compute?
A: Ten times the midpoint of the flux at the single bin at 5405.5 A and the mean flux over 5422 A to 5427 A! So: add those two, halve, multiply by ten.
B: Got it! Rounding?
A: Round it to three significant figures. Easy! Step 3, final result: 100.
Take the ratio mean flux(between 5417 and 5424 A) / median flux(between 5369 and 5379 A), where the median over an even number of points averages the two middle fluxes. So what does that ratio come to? 0.95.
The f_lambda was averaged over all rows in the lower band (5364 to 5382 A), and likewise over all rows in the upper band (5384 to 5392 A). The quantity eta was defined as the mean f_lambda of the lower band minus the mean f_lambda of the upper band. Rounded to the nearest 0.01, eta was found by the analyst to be 0.35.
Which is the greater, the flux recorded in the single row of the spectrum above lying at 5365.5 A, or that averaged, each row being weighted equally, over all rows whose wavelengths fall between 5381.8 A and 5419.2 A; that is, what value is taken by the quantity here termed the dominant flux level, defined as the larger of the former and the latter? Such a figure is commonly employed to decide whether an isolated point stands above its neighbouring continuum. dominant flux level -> 10.6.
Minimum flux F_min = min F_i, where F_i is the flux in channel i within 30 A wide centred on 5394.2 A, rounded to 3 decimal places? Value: 9.908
